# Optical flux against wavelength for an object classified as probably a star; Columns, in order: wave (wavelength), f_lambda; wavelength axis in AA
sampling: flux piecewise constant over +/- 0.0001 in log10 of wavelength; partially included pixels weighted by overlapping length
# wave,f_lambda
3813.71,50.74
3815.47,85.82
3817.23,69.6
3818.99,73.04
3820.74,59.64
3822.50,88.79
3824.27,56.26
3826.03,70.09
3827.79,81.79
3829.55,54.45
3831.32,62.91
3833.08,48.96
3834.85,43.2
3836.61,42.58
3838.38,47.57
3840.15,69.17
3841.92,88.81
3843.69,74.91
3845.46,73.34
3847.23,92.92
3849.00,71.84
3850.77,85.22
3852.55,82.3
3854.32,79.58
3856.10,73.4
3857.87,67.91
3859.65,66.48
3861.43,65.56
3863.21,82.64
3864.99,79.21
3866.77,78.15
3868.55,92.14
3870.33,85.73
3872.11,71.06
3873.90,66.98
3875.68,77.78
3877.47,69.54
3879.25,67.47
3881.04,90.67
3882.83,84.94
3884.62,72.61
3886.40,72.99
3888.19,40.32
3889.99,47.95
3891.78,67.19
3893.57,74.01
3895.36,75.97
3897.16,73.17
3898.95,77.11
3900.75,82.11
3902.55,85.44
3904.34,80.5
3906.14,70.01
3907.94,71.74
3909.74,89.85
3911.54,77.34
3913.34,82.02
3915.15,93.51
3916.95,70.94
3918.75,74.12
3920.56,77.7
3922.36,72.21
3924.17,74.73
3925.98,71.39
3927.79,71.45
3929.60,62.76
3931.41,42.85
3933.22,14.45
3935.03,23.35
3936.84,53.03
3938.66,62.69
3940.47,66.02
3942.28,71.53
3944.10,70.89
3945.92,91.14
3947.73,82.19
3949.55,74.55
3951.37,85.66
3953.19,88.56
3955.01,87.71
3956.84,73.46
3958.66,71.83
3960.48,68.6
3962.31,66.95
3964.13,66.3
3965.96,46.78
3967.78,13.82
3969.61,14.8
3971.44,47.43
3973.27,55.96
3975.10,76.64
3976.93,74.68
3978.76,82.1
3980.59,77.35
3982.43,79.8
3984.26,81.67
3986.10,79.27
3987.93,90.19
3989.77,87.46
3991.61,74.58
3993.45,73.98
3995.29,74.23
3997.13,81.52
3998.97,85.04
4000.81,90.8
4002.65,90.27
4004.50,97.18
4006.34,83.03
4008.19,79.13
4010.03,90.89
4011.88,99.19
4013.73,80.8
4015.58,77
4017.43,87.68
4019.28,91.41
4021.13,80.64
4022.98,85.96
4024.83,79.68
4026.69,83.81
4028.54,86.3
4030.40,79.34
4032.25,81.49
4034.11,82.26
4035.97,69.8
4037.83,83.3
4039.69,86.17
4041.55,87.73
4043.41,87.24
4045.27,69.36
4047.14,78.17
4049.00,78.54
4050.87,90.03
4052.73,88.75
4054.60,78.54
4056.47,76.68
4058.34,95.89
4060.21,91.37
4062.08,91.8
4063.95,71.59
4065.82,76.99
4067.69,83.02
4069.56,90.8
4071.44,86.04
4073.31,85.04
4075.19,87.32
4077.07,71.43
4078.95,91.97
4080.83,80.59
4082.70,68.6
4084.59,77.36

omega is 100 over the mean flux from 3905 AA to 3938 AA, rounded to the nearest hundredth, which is 1.51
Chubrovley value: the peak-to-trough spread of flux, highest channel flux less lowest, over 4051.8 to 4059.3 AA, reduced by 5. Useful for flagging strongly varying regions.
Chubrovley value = 14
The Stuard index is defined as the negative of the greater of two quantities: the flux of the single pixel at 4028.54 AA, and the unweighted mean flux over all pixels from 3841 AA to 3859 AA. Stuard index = -86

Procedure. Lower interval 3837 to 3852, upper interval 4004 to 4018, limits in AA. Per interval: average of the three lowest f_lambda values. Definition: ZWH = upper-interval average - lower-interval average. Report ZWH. 16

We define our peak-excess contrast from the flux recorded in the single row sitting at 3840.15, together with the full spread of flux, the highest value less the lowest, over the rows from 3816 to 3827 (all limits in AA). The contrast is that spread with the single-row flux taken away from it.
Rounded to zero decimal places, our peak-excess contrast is -37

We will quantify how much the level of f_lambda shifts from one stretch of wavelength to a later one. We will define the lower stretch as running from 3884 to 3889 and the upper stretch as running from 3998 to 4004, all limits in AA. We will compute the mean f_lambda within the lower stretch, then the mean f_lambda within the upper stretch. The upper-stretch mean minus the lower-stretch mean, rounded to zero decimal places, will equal 27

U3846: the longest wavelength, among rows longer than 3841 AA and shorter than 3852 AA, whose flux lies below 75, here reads 3849.00 AA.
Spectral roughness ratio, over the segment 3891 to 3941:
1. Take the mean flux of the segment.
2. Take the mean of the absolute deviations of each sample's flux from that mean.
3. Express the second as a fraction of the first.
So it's 0.17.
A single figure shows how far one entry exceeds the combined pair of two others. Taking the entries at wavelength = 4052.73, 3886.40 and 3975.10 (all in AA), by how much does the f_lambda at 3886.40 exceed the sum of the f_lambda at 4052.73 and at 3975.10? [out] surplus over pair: -92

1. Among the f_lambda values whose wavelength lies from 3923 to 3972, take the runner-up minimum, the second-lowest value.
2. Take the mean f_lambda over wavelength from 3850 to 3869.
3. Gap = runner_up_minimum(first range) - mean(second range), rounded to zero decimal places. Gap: -63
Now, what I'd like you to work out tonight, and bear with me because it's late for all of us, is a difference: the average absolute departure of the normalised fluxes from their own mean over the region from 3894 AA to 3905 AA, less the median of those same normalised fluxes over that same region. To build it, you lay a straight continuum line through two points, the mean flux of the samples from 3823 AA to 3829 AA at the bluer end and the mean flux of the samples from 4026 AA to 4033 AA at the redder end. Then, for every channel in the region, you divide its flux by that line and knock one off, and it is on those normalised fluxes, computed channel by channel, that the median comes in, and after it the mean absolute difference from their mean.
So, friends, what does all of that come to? -0.01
